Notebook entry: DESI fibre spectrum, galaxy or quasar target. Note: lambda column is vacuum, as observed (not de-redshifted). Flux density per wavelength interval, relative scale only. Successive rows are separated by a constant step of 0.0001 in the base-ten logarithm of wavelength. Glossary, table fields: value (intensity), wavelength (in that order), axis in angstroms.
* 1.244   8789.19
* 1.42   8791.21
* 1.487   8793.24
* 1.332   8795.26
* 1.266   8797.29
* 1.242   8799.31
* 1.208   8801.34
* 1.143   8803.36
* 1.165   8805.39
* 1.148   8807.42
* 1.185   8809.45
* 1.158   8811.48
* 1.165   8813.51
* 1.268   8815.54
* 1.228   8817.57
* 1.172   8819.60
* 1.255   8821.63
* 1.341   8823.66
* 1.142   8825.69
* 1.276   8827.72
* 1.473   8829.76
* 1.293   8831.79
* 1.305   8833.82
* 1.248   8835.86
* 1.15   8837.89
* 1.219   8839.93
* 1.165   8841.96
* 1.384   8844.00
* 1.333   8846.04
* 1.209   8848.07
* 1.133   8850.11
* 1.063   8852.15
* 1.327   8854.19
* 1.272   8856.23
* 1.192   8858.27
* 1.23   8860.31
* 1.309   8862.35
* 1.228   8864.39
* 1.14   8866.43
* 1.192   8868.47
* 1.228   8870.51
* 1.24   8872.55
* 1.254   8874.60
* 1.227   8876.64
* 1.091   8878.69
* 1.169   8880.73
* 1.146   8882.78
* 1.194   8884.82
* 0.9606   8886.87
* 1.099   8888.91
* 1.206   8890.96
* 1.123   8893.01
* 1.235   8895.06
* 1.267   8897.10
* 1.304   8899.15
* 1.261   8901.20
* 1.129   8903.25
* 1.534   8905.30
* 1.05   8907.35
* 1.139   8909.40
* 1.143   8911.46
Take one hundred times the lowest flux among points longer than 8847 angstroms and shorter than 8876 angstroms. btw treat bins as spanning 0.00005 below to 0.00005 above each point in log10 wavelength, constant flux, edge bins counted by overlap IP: 106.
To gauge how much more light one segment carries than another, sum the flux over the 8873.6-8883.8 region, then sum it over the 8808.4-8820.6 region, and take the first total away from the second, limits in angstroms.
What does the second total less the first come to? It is 1.3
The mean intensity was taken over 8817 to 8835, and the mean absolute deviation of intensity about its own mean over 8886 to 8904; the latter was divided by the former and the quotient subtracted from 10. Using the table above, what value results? 9.932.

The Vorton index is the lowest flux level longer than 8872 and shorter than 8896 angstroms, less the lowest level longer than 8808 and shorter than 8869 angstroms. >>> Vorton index -0.10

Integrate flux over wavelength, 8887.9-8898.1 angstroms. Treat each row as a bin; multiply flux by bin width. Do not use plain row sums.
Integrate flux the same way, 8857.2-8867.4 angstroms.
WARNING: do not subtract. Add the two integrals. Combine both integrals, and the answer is 25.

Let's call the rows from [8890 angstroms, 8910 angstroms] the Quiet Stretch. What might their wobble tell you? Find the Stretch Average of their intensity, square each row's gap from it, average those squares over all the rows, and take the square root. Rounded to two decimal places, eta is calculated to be 0.13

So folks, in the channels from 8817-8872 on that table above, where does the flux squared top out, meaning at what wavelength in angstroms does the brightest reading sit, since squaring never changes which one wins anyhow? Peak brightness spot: 8829.76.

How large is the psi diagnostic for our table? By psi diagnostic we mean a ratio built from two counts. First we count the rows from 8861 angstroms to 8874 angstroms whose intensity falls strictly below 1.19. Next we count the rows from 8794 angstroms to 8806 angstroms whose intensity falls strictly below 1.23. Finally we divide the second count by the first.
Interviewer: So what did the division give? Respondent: 3.00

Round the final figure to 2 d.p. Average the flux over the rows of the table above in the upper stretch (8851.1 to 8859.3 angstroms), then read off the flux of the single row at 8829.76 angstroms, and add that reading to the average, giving 2.69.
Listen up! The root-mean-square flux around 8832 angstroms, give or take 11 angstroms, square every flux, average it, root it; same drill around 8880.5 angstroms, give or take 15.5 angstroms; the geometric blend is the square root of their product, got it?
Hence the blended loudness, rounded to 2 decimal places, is 1.22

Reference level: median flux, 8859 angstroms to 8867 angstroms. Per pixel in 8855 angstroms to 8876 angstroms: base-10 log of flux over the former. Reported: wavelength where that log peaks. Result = 8862.35 angstroms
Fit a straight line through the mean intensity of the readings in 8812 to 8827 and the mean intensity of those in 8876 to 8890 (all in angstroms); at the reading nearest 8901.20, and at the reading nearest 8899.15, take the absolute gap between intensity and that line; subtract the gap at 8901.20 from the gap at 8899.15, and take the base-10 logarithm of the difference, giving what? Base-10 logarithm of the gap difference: -1.4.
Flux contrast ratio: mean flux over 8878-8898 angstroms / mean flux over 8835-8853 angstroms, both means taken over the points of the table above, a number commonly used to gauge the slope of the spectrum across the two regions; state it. 0.948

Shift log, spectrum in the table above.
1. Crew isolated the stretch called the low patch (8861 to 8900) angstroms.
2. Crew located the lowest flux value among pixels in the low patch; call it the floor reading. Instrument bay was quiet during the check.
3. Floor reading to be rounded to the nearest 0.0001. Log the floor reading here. 0.9606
